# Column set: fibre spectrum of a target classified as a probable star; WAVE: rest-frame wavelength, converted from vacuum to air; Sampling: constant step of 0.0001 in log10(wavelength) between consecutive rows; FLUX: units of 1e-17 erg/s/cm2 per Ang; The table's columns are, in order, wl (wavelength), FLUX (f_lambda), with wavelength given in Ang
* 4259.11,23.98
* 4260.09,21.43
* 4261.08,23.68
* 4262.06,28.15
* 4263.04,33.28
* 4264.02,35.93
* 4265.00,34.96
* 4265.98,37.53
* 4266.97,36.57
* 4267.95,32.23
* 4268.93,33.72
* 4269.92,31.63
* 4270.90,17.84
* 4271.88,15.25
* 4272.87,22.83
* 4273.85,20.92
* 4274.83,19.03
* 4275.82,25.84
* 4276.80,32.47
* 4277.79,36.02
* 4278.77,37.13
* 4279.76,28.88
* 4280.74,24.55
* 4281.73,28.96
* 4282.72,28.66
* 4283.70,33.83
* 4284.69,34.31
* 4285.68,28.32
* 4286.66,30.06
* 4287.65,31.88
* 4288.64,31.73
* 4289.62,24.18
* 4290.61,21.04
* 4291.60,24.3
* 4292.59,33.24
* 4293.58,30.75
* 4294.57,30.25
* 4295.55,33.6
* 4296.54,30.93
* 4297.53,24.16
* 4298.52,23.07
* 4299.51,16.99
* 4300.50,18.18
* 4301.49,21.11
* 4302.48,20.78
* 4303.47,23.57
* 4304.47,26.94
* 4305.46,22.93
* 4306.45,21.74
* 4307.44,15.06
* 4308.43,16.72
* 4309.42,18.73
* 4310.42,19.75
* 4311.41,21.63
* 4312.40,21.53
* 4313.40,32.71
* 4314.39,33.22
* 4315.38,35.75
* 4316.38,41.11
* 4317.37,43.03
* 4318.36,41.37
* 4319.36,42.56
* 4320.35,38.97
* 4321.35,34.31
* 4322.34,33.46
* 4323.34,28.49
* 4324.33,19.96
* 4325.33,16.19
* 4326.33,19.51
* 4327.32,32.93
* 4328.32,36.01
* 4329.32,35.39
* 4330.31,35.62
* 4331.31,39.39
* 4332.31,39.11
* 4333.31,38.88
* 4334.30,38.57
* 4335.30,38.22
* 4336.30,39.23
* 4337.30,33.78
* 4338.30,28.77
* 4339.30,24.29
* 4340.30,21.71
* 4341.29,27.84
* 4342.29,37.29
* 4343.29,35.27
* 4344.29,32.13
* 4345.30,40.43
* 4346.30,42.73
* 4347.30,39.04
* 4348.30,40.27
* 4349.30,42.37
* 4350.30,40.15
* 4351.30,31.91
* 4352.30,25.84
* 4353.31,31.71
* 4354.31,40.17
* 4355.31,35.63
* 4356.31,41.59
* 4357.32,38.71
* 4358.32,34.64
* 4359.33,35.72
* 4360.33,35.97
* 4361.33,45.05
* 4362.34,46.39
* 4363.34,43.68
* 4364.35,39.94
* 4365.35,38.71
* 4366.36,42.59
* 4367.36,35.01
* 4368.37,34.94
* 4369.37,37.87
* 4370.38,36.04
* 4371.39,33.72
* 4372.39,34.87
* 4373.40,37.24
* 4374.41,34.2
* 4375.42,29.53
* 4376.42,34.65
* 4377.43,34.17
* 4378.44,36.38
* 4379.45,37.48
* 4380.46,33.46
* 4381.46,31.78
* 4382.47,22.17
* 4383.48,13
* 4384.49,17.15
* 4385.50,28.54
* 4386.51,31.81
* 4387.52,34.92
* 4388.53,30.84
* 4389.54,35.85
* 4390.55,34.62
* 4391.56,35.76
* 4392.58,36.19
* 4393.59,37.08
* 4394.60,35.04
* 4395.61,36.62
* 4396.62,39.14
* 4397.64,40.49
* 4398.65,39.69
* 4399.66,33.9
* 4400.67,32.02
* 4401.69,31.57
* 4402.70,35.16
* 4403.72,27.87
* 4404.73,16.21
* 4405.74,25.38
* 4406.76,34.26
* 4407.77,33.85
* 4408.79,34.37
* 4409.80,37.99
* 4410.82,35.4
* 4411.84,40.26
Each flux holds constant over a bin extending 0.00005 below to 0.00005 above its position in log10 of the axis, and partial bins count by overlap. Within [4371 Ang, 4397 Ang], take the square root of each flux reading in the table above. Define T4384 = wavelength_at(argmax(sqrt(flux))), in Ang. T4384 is 4396.62 Ang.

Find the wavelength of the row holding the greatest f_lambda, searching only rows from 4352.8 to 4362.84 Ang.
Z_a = 4362.34 Ang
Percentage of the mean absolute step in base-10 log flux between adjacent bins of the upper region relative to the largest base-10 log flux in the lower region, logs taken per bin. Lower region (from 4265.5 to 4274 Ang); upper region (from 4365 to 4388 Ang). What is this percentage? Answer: 3.93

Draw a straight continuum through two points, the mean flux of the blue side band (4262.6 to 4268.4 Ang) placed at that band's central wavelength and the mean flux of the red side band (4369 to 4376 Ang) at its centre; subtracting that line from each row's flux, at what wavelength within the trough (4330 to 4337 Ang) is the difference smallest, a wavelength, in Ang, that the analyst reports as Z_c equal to 4330.31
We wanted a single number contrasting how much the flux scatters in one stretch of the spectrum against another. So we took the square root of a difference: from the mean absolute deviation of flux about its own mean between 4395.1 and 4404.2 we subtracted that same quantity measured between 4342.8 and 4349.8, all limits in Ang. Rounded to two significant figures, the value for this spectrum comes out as 0.66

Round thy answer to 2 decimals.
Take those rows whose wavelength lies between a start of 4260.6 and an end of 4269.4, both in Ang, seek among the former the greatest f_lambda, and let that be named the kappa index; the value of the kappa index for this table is 37.53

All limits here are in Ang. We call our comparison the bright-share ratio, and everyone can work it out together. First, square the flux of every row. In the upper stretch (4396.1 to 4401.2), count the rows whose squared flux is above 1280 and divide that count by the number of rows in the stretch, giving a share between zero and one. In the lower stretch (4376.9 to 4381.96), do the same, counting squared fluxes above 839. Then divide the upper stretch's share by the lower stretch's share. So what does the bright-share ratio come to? 0.60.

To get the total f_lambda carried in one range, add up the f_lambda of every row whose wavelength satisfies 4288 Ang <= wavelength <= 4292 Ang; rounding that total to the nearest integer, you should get 101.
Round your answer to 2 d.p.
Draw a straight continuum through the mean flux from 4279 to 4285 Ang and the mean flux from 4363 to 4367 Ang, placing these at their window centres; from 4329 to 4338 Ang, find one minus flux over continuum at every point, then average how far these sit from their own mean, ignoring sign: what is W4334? 0.05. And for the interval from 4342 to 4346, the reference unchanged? 0.07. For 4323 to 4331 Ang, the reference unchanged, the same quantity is 0.19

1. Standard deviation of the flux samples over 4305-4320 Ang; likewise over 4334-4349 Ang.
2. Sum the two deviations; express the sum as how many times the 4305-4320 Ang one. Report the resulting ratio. 1.6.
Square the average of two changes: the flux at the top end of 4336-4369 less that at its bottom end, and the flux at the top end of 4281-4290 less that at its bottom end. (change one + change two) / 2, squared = 21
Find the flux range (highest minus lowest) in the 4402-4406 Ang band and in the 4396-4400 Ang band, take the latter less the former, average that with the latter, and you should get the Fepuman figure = -3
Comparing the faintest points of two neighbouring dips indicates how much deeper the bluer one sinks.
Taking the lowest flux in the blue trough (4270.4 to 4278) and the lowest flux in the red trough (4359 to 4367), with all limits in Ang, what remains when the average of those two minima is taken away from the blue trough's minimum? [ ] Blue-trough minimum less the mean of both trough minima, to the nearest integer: -10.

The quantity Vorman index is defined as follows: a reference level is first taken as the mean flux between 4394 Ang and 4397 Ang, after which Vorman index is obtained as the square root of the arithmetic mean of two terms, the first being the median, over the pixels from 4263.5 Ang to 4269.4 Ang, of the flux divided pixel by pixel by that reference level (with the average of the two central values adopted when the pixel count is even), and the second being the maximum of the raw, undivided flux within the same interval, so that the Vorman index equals 4.39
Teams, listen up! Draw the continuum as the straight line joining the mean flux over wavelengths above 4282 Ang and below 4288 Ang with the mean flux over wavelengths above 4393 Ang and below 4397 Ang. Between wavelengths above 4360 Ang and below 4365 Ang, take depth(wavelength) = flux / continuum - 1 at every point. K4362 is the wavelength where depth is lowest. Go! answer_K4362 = 4360.33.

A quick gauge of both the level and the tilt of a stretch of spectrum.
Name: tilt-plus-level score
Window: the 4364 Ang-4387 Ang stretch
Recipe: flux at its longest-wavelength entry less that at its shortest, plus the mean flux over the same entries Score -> 24.7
